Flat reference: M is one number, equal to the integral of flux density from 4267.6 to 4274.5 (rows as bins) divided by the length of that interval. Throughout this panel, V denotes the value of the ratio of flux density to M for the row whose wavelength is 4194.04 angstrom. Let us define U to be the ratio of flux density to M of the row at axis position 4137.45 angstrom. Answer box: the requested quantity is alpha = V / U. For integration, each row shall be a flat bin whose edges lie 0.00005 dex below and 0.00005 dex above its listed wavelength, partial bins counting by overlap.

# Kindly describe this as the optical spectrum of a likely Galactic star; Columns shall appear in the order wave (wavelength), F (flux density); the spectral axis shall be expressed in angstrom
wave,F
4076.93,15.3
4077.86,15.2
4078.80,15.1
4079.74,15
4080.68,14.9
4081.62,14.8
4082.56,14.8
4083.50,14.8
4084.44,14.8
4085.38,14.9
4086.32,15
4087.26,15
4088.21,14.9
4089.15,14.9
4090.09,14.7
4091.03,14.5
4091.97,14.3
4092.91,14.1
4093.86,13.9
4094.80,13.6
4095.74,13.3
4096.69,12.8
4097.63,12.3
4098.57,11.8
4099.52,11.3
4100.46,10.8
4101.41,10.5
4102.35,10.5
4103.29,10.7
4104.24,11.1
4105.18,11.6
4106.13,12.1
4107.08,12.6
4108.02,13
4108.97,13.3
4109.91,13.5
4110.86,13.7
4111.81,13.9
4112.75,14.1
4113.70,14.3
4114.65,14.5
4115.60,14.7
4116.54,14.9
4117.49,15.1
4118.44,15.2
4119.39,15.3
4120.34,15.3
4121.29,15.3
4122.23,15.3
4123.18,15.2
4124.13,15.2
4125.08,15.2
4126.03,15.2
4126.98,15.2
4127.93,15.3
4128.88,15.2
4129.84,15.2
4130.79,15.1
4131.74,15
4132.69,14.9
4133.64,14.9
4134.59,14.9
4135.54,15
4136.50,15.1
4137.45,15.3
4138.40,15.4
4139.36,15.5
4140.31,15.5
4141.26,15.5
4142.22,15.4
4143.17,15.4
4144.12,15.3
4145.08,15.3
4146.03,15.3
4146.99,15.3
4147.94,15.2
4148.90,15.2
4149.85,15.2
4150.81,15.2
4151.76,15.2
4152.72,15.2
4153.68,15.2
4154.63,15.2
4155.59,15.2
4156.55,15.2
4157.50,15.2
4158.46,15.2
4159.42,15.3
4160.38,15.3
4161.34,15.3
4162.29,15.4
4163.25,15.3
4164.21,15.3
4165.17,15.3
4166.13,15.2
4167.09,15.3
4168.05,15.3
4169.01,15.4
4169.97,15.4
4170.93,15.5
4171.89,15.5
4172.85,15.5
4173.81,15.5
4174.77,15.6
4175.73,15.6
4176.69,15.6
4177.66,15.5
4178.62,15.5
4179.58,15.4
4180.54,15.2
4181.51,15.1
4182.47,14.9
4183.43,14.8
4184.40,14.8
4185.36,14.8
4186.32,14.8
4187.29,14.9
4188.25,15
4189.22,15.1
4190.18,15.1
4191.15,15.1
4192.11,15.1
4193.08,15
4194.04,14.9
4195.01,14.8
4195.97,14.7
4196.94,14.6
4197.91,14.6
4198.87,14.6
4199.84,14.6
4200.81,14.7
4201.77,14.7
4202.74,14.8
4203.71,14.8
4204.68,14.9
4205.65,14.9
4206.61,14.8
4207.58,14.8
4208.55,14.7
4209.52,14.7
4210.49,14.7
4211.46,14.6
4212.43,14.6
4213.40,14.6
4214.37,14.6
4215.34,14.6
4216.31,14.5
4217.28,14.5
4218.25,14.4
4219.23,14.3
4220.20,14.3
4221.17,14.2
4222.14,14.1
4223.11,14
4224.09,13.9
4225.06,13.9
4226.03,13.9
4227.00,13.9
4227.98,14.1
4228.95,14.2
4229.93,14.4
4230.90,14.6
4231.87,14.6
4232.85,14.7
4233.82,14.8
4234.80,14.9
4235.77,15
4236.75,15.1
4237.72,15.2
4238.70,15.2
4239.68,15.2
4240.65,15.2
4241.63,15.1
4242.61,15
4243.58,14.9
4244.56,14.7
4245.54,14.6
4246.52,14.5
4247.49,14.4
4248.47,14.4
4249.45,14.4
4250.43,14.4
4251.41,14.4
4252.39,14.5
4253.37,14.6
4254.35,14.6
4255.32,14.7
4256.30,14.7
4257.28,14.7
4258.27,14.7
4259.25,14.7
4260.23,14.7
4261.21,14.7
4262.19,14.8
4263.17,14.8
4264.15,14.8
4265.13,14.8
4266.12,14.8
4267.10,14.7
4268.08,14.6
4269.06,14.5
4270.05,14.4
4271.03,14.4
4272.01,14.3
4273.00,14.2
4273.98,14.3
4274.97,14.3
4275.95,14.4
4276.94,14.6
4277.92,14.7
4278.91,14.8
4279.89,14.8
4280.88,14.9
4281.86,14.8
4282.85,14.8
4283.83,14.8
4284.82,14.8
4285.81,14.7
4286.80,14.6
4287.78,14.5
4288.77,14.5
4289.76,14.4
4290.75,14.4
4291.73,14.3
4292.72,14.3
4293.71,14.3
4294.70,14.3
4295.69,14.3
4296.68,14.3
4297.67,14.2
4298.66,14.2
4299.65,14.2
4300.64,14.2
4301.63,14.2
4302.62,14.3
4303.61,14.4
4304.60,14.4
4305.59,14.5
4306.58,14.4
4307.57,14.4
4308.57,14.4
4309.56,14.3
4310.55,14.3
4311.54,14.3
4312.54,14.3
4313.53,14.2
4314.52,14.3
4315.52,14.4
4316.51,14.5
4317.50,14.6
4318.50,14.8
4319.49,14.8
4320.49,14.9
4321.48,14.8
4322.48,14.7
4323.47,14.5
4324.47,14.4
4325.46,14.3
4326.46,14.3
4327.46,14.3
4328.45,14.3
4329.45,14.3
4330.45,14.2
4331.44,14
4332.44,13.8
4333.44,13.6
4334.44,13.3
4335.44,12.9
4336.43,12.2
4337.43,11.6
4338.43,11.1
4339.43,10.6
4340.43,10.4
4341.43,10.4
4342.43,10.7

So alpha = 0.97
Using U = 1.06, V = 1.037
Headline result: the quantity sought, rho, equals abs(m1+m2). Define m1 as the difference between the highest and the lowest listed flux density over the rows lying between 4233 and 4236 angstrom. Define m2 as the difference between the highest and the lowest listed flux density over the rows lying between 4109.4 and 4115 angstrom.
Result 1.2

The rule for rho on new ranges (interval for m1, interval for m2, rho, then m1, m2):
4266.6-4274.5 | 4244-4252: 0.8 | 0.50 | 0.30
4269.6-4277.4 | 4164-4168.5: 0.5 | 0.40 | 0.10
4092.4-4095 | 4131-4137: 0.7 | 0.50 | 0.20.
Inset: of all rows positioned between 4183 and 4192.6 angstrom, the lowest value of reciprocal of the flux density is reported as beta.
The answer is 0.066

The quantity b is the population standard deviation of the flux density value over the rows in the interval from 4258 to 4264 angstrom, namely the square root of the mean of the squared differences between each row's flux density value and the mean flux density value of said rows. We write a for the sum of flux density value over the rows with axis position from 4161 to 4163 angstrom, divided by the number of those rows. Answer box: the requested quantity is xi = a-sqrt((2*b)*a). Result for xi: 14.1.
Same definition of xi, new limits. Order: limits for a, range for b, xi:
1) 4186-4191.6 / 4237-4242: 13.9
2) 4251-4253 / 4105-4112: 9.8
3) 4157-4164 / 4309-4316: 14.0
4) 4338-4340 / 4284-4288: 9.3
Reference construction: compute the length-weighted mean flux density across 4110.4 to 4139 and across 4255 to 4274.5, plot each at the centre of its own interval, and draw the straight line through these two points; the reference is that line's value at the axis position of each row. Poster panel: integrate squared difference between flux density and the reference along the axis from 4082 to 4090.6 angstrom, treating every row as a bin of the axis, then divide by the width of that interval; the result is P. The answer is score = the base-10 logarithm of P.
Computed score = -1.3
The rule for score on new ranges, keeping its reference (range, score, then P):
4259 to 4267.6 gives -1.6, 0.02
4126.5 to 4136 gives -1.5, 0.03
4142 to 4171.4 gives -0.8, 0.17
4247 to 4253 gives -1.3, 0.05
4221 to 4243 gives -0.6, 0.27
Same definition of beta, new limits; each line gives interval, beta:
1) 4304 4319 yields 0.068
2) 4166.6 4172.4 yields 0.065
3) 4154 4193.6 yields 0.064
